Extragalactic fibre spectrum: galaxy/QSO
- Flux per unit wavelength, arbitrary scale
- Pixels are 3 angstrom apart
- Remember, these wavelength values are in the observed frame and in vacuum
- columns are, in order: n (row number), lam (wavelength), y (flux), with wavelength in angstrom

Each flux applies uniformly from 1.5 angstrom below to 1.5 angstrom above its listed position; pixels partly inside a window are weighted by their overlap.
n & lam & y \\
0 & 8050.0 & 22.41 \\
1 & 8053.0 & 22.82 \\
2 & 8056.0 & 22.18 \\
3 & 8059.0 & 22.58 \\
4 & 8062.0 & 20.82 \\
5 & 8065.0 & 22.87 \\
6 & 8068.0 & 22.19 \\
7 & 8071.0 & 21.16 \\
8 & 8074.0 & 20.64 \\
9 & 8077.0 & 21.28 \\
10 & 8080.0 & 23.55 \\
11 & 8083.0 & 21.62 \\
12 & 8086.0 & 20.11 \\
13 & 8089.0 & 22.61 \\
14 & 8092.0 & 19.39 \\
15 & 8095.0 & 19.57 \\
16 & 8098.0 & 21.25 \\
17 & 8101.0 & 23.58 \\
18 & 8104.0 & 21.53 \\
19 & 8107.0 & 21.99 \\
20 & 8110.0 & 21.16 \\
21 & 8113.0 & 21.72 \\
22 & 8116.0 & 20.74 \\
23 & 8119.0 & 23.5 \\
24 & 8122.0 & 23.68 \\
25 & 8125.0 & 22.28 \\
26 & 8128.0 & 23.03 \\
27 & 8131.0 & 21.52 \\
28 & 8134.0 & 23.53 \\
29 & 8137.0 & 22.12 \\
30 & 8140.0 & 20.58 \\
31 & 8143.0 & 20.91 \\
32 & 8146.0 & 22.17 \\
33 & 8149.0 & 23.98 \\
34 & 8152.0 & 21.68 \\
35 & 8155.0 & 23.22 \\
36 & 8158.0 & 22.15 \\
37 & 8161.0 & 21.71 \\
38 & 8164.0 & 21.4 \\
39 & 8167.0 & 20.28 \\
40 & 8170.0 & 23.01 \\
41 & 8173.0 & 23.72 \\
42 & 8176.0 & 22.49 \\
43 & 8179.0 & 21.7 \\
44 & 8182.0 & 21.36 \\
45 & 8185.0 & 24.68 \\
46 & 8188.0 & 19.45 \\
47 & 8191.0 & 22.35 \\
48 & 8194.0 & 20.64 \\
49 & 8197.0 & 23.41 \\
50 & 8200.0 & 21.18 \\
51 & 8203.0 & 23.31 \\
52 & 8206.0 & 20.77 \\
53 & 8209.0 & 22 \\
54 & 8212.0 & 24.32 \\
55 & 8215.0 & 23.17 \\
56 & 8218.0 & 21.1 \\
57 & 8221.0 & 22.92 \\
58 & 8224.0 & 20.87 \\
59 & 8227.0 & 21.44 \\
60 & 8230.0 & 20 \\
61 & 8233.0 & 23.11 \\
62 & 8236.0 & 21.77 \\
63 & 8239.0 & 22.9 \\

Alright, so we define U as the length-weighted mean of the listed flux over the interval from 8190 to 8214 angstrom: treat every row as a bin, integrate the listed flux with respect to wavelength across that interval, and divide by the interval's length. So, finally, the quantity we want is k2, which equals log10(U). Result 1.35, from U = 22.3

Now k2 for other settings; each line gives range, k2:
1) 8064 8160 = 1.34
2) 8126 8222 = 1.35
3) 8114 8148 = 1.35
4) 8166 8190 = 1.34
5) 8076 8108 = 1.33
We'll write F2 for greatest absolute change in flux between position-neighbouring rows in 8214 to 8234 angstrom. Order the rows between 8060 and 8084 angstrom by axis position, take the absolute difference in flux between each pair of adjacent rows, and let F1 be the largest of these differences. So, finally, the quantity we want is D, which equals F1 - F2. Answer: -0.8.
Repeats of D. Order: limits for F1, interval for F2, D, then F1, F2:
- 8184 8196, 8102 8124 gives 2.5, 5.23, 2.8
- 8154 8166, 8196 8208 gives -1.5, 1.07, 2.5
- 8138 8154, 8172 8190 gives -2.9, 2.30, 5.2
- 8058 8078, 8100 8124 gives -0.7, 2.05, 2.8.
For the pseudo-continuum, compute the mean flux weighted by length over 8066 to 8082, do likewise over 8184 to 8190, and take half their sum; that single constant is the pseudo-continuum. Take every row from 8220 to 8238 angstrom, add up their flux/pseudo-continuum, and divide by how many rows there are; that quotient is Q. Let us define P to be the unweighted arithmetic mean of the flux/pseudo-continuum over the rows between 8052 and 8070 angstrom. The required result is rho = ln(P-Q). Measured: -3.7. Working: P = 1.02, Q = 0.99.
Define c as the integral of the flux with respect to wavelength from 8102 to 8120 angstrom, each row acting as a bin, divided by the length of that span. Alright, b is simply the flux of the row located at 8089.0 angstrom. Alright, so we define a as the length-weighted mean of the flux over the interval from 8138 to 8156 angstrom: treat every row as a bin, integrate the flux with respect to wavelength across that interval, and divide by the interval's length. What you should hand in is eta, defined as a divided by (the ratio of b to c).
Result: 21.2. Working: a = 22.1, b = 22.61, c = 21.8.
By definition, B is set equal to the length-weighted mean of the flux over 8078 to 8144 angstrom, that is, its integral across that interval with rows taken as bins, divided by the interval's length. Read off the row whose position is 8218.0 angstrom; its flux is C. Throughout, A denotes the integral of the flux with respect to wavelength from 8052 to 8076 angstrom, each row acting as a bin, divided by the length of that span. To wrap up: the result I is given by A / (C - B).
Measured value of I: -30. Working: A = 21.9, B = 21.8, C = 21.1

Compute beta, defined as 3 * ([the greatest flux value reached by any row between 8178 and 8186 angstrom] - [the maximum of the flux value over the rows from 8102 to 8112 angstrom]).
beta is 8.1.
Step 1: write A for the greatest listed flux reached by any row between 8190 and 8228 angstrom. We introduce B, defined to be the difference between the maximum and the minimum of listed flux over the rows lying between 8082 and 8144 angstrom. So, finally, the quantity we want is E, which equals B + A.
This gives 28.6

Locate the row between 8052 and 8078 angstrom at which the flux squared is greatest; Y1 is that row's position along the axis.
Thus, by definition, 8065.0 angstrom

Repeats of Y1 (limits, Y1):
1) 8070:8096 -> 8080.0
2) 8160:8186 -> 8185.0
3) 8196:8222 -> 8212.0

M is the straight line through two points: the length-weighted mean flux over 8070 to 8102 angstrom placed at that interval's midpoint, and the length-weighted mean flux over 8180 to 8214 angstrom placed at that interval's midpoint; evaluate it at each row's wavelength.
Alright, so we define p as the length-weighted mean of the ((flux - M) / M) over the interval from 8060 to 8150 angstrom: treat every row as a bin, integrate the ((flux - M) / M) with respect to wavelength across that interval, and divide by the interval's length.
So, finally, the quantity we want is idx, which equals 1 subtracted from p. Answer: -0.98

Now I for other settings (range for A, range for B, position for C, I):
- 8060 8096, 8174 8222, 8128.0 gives 25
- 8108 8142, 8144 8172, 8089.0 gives 52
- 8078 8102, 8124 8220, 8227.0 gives -29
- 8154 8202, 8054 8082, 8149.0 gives 11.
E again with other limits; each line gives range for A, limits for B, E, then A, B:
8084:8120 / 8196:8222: 27.1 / 23.58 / 3.55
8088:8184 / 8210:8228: 27.4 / 23.98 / 3.45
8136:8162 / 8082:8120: 28.2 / 23.98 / 4.19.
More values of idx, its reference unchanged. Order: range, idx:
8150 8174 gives -0.99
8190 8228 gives -1.01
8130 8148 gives -0.99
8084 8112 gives -1.01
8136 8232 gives -1.00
